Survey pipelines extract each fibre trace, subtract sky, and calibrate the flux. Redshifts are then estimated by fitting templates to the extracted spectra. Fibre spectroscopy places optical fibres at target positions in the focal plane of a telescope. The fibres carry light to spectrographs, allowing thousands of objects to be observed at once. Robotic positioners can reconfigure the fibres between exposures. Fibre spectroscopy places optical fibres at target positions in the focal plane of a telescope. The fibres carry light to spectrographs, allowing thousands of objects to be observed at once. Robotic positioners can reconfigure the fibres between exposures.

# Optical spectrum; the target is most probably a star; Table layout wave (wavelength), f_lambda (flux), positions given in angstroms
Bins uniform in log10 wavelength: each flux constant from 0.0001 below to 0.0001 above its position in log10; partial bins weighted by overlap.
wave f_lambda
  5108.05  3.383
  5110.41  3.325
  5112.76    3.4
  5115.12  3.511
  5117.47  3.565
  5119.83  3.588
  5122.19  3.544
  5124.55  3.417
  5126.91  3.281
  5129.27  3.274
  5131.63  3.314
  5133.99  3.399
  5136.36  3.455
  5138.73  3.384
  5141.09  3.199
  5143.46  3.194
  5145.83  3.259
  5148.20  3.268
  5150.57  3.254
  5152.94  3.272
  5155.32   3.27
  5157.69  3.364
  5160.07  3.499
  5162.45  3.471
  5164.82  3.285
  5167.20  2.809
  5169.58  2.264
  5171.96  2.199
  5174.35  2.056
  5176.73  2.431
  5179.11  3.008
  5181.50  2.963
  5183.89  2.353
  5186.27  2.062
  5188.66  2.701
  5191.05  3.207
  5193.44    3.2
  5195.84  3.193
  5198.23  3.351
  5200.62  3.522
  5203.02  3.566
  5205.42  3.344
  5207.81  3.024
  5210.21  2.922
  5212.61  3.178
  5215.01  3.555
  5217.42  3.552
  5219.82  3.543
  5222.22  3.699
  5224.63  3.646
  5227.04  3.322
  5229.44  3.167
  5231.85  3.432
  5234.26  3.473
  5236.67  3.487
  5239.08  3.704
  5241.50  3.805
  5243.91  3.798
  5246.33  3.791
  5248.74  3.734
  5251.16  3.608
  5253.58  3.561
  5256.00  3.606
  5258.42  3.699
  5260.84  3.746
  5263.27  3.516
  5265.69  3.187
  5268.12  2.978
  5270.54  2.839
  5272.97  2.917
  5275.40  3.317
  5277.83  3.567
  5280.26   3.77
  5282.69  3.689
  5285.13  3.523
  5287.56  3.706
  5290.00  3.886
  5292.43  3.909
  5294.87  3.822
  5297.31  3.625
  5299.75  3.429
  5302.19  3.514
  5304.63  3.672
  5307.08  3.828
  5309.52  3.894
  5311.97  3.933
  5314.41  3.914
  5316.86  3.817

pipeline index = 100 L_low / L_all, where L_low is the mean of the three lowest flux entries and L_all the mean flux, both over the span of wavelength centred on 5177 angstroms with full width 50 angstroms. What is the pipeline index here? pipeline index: 72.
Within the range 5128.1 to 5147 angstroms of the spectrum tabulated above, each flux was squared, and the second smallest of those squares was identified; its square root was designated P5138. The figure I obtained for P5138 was 3.20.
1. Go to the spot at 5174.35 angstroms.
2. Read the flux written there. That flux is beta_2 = 2.056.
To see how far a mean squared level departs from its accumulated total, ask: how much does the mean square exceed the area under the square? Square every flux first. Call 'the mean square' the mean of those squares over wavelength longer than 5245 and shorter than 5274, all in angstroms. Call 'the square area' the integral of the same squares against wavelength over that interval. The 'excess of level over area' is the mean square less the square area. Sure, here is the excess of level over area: -334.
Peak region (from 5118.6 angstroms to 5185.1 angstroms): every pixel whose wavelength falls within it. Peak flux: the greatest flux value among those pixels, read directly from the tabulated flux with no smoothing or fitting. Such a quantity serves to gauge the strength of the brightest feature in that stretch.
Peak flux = 3.588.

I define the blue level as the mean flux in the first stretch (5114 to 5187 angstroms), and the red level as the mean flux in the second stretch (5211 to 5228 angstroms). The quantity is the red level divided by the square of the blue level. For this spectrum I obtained 0.36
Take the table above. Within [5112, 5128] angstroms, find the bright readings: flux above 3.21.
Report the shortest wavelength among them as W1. 5112.76 angstroms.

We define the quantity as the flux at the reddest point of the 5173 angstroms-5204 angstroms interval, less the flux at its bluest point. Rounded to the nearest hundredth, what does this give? 1.51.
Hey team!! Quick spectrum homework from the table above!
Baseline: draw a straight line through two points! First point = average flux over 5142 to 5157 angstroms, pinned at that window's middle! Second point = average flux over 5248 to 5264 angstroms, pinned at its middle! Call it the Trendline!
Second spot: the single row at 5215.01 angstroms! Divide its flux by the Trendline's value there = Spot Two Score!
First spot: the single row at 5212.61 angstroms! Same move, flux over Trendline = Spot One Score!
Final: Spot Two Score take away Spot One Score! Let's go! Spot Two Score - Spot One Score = 0.11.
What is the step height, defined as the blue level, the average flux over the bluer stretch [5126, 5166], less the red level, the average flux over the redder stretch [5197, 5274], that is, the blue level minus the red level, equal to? -0.13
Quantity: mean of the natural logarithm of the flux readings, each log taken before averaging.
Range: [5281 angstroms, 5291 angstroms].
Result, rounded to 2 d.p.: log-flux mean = 1.31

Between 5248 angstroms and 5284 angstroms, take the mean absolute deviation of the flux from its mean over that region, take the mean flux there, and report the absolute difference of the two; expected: 3.18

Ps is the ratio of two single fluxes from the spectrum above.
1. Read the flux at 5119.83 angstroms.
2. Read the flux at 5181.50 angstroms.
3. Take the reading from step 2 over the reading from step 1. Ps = 0.83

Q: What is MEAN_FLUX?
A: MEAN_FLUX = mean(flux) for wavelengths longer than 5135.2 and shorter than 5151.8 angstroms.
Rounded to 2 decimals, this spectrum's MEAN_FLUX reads 3.29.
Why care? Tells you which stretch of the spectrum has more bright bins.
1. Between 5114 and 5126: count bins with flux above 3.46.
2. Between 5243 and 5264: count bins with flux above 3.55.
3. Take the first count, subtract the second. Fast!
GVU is -4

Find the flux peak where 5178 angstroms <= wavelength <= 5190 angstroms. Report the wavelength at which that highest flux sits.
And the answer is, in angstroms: 5179.11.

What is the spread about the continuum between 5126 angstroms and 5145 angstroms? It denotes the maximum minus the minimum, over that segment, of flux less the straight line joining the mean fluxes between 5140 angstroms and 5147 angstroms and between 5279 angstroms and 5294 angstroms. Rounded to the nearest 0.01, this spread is 0.29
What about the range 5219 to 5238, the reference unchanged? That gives 0.56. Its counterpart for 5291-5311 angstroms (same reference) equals 0.51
